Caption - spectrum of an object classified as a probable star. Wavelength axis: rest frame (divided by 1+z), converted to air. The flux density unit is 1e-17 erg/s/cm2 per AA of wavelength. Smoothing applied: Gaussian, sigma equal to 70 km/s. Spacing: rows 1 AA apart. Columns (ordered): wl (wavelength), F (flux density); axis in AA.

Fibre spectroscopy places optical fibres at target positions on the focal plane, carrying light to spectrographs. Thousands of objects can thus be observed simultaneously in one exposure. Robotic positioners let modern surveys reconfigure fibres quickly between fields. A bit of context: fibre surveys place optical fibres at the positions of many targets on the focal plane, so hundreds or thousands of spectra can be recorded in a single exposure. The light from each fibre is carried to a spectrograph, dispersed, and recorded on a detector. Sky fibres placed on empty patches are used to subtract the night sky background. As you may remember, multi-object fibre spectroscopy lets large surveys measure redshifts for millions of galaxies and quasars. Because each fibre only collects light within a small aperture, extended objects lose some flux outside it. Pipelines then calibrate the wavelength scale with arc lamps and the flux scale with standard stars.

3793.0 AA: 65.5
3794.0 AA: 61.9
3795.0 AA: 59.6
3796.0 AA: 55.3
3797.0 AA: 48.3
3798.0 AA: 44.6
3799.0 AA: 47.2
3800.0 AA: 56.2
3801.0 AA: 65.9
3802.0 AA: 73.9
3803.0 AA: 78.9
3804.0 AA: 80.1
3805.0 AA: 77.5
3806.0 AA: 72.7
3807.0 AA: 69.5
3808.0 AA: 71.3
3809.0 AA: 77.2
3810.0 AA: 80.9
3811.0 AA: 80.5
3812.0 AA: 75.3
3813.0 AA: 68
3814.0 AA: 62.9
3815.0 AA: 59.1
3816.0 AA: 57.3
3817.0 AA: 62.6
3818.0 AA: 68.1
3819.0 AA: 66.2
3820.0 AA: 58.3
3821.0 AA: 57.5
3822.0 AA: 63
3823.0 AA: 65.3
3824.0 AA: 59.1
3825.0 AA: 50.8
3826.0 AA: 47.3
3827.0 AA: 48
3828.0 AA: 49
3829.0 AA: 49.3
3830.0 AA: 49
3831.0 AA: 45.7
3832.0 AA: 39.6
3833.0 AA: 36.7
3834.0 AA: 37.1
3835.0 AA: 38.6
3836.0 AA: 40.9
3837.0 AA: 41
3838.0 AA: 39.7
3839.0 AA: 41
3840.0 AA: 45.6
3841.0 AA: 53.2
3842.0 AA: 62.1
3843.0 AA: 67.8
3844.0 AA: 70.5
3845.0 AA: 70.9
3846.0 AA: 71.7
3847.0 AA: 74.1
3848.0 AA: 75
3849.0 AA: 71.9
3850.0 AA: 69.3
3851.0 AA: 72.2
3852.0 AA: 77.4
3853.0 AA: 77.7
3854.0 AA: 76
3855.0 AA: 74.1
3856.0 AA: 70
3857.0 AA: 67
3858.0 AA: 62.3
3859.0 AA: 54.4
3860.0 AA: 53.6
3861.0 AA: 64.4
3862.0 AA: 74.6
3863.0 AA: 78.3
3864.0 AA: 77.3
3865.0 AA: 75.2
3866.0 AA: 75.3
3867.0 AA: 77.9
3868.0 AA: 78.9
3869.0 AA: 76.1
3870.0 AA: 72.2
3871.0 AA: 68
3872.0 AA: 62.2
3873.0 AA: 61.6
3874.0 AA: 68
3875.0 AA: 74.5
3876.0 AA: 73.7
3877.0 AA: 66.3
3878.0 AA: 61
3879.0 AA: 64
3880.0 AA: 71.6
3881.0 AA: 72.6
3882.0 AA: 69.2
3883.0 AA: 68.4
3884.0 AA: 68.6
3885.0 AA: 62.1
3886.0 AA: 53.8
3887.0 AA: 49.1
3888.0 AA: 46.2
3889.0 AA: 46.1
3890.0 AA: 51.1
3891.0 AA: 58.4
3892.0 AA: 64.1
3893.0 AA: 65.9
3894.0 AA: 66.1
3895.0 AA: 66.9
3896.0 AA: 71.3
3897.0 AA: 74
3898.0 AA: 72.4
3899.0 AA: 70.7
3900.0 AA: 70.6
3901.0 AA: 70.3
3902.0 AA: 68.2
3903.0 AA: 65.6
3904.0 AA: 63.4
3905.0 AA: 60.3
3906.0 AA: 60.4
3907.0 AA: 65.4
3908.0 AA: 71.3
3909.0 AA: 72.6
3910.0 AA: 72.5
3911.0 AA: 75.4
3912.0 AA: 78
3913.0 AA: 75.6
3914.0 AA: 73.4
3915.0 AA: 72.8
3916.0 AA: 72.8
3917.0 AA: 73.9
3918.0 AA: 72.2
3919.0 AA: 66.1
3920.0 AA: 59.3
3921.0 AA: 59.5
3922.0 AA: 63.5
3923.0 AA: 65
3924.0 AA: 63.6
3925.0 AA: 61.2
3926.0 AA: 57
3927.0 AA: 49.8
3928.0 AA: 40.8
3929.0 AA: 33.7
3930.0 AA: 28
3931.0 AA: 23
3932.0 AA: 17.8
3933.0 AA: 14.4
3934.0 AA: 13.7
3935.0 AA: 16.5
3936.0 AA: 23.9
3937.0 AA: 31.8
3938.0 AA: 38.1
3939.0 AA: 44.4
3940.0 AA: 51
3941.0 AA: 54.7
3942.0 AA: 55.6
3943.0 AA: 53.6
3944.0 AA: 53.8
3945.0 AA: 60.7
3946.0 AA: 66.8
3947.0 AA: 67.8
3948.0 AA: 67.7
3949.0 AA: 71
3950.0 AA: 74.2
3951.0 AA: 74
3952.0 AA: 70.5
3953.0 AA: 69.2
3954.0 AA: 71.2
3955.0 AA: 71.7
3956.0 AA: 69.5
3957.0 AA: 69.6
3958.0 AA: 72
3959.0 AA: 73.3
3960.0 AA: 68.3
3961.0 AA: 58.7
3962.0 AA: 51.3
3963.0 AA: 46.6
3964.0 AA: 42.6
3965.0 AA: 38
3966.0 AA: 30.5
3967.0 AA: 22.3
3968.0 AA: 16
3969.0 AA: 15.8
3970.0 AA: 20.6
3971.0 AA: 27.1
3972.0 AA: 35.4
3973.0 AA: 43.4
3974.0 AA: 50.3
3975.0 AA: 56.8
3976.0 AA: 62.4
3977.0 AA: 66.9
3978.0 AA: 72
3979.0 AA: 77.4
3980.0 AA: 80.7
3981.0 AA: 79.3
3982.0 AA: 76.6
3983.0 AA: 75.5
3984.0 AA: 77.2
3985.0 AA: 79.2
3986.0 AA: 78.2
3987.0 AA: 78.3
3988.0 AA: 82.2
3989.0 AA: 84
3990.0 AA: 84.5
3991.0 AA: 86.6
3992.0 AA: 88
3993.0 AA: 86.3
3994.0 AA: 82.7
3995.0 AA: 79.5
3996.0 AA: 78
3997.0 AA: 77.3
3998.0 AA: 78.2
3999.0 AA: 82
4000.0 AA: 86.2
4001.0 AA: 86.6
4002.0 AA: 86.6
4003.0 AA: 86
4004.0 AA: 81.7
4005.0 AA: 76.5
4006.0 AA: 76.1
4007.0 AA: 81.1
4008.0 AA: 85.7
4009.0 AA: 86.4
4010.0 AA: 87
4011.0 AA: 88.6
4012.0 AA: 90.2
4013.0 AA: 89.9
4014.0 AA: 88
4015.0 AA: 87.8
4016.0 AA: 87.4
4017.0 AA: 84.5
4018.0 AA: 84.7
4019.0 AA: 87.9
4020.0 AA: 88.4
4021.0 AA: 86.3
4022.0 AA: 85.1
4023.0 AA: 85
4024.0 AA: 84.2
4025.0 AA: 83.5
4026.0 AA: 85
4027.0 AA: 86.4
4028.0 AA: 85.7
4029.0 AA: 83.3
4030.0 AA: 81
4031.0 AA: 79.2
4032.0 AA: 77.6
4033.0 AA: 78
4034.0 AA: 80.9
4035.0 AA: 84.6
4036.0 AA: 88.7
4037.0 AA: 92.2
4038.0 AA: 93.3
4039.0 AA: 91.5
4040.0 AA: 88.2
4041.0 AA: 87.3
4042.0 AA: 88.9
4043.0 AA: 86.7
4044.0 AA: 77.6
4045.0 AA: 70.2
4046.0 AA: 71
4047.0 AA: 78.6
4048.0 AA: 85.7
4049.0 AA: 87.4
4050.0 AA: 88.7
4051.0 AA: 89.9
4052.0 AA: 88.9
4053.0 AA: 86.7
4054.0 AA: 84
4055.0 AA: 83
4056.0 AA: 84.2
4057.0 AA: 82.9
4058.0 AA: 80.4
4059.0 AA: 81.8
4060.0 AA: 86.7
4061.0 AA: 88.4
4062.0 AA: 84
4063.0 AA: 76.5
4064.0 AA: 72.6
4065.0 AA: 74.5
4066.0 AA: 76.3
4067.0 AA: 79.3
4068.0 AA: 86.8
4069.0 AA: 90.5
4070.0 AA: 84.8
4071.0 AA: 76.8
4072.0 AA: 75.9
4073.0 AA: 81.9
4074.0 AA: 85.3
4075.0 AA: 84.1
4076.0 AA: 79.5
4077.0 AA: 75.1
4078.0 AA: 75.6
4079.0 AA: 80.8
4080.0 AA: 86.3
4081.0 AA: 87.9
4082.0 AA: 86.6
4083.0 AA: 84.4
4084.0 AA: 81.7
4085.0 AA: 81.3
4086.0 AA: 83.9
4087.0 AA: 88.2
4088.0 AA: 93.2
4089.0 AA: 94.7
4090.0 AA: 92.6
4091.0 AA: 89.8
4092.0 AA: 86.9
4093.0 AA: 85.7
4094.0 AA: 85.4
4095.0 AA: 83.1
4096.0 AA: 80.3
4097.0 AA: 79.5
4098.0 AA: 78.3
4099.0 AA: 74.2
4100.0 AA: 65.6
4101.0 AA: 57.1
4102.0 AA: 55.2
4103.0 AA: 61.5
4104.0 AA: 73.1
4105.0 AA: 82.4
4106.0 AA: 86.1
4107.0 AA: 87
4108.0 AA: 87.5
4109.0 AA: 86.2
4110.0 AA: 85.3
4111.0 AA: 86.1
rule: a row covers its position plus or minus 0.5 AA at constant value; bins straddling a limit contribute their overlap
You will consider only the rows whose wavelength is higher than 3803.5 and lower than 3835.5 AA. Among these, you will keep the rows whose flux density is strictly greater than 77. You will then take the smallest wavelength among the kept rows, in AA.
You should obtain 3804.0 AA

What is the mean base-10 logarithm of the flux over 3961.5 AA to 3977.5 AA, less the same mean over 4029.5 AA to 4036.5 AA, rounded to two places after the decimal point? -0.36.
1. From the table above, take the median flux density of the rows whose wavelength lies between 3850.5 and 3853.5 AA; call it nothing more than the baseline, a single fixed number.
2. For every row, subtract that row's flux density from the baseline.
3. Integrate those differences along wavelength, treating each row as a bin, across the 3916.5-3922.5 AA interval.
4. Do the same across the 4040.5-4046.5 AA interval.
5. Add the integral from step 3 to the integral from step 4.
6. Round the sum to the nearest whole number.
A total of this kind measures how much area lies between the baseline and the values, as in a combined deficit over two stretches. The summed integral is 53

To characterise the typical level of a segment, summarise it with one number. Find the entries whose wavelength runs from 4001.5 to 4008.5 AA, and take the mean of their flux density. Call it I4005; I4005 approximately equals 82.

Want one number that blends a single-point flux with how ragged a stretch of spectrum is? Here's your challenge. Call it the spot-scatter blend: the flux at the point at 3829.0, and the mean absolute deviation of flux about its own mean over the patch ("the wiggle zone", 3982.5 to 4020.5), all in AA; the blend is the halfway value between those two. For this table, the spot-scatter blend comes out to 26.6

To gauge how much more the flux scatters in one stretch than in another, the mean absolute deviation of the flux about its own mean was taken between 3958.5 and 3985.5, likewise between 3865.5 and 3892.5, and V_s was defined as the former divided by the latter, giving 2.5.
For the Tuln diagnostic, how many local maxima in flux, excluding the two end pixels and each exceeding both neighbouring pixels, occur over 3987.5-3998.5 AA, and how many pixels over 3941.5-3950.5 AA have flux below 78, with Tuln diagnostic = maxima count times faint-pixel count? 9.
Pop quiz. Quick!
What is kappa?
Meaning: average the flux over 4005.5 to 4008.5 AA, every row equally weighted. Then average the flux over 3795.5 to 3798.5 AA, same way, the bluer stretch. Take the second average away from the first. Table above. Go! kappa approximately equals 32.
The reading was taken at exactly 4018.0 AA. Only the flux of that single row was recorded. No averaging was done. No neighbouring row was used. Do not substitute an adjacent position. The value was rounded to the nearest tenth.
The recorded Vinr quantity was 84.7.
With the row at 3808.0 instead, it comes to 71.3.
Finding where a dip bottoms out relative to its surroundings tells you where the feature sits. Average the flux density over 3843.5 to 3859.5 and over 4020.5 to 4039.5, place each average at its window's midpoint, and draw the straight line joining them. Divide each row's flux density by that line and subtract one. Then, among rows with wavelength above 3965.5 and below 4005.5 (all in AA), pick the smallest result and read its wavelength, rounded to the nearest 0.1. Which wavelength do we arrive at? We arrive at 3969.0 AA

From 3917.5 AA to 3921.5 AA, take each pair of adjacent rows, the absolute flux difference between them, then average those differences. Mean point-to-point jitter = 4.4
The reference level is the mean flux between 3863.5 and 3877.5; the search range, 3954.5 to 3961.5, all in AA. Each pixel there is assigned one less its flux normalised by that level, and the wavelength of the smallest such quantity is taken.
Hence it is 3959.0 AA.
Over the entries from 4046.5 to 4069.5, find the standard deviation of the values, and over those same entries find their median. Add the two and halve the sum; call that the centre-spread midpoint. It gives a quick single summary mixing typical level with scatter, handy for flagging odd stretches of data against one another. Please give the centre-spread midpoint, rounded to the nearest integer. 45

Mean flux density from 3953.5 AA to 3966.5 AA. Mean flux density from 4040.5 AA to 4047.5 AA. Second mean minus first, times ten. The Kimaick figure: 213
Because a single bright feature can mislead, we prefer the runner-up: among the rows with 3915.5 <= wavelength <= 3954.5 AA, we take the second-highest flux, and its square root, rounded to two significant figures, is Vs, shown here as 8.6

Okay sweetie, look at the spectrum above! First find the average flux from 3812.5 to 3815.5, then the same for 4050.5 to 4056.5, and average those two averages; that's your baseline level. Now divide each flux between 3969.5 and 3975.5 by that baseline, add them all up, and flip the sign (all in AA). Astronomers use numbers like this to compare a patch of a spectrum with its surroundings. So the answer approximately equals -3.1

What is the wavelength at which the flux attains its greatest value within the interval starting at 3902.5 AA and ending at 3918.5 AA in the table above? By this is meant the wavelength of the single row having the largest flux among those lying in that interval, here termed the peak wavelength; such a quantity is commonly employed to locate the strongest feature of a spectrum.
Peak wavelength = 3912.0 AA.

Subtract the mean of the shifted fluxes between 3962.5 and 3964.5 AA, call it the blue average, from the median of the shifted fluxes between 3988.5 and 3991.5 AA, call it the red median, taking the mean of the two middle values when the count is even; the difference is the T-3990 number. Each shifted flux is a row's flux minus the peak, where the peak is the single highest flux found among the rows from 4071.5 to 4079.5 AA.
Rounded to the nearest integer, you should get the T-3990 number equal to 40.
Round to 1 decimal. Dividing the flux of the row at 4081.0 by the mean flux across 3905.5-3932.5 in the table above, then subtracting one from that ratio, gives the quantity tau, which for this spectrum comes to 0.5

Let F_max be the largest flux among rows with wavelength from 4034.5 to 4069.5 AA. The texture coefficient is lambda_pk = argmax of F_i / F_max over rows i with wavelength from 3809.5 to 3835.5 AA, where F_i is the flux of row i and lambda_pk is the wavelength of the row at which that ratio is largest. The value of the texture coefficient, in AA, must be 3810.0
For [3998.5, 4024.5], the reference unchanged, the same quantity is 4012.0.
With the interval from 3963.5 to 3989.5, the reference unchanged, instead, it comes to 3989.0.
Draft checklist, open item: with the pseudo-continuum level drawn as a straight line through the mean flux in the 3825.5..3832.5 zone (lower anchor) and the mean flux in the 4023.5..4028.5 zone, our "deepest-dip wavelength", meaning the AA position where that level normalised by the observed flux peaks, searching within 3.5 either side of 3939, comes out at 3936.0 AA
